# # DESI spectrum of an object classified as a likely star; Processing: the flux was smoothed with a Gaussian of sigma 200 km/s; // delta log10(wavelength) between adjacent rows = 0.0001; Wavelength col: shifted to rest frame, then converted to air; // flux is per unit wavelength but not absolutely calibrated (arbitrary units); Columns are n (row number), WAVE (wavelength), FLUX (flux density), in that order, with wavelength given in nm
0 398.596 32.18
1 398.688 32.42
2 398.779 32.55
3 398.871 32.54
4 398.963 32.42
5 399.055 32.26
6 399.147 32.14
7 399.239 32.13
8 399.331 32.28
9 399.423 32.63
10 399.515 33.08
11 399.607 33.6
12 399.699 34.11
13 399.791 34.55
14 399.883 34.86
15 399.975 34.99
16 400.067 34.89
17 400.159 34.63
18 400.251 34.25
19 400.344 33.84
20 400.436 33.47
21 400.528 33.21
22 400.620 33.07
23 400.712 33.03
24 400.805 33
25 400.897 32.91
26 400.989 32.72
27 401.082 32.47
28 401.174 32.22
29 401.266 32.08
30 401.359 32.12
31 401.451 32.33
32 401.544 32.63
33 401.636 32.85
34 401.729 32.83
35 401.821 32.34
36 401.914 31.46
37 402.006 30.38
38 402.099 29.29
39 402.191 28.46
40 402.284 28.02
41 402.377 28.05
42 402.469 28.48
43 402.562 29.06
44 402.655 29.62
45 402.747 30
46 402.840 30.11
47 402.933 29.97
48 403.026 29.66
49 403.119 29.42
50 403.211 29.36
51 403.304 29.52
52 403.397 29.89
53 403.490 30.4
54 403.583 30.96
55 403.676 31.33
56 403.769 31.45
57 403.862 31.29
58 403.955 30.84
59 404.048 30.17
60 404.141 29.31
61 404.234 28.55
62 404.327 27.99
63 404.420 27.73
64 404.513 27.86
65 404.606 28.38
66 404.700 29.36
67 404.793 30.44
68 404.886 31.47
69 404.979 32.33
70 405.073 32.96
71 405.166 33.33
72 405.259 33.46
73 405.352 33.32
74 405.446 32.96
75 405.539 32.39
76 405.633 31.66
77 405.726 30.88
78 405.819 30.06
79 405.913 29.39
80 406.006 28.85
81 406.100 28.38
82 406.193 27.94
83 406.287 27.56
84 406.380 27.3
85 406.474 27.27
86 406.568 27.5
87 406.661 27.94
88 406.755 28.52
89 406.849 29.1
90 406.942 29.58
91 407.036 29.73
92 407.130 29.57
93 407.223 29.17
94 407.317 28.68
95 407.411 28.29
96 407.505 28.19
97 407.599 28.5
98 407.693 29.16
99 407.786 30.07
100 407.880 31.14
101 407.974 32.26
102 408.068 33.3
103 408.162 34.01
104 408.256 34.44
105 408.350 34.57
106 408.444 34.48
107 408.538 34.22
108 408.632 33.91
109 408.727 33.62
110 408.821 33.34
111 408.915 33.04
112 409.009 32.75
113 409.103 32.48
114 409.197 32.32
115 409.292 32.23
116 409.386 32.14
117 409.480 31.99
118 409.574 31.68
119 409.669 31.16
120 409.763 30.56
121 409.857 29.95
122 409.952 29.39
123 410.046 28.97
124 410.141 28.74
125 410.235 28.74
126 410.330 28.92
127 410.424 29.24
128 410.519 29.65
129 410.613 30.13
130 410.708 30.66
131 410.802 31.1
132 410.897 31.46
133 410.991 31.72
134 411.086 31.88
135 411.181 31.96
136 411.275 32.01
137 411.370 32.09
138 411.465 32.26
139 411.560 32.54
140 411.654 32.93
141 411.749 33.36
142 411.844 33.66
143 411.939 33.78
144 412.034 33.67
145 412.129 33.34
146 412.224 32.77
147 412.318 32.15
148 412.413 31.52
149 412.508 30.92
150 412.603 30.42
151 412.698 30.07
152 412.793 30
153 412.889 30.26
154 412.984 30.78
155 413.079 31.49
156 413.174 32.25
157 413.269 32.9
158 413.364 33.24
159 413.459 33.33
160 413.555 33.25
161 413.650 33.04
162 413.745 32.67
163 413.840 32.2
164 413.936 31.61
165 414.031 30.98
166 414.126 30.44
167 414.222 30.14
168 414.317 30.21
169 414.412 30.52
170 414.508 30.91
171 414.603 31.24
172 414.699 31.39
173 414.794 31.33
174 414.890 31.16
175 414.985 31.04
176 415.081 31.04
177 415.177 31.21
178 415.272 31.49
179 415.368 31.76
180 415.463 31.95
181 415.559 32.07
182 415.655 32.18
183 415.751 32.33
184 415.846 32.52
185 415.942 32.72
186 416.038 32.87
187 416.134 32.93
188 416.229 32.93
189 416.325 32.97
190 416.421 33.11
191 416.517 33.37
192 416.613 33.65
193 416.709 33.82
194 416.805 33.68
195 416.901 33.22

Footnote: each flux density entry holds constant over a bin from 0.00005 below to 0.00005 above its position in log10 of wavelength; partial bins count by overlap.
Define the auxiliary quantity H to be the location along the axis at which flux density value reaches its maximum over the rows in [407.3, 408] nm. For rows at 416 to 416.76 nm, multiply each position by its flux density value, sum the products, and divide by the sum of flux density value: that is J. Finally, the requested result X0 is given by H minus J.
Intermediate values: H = 407.974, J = 416.38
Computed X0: -8.40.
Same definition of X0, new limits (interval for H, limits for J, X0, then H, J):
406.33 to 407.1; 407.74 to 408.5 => -1.09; 407.036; 408.12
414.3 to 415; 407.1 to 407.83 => 7.24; 414.699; 407.46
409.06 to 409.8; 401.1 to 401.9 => 7.60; 409.103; 401.50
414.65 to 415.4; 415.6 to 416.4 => -0.62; 415.368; 415.99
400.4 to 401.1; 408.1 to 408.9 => -8.05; 400.436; 408.49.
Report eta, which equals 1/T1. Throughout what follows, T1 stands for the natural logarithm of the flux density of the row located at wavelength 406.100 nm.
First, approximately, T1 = 3.35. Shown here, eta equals 0.299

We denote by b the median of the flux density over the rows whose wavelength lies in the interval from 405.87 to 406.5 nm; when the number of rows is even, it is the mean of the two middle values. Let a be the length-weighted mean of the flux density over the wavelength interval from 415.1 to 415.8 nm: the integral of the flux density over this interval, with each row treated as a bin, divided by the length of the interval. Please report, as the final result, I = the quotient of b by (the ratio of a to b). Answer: 25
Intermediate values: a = 31.8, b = 27.9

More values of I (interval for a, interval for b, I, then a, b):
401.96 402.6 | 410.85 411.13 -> 35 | 28.8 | 31.7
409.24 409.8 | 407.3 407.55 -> 25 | 31.6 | 28.3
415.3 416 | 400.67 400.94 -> 34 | 32.2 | 33.0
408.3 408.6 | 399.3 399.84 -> 32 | 34.4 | 33.3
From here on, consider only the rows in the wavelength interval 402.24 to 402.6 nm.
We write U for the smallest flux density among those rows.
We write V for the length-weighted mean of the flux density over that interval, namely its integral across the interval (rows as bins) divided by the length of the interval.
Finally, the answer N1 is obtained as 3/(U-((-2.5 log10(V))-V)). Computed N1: 0.050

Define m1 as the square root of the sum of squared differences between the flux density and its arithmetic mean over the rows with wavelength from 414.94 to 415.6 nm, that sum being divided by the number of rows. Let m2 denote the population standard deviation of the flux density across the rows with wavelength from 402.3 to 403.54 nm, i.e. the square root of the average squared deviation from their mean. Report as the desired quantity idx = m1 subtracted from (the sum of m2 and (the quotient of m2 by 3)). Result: 0.4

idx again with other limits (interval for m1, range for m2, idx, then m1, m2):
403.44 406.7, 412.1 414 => -0.4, 2.0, 1.1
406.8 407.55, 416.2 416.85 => -0.1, 0.6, 0.3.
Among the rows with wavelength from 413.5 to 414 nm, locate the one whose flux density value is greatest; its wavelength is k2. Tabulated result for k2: 413.555 nm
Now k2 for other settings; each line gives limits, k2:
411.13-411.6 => 411.560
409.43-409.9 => 409.480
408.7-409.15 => 408.727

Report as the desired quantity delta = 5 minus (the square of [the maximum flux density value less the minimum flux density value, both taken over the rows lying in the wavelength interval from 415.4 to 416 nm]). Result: 4.4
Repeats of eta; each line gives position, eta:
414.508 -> 0.291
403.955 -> 0.292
